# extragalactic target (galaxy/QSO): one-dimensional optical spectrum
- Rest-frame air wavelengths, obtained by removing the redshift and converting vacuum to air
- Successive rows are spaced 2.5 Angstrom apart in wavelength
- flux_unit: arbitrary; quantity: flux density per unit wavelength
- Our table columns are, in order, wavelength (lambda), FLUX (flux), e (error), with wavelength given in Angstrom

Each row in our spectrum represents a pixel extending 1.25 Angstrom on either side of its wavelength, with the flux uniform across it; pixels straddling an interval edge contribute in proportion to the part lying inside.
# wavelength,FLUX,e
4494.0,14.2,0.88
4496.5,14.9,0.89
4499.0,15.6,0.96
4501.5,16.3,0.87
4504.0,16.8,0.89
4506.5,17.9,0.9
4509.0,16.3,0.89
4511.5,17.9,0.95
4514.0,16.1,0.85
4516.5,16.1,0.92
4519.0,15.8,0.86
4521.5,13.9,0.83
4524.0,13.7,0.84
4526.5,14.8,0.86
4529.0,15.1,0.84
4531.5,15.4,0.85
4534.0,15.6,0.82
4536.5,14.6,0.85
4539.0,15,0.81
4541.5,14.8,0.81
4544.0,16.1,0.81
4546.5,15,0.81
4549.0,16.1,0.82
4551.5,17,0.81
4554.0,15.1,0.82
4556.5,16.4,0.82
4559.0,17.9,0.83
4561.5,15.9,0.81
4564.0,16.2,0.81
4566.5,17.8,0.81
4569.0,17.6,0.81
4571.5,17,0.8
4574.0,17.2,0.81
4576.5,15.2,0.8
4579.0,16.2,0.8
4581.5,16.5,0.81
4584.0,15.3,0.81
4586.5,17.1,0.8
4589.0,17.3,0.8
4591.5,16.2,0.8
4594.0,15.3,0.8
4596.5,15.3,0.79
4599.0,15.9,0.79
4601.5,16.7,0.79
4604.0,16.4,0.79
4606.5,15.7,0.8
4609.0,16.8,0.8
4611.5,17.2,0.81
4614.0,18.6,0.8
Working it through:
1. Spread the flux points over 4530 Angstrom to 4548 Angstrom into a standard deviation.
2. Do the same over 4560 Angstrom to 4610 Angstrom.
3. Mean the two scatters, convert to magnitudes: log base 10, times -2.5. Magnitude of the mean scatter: 0.5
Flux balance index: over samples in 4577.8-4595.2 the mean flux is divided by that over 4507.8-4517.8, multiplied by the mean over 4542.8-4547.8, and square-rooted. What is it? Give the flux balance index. 3.90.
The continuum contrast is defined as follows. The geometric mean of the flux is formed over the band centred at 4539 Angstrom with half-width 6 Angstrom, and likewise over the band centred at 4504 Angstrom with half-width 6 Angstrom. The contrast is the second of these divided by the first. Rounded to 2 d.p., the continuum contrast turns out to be 1.09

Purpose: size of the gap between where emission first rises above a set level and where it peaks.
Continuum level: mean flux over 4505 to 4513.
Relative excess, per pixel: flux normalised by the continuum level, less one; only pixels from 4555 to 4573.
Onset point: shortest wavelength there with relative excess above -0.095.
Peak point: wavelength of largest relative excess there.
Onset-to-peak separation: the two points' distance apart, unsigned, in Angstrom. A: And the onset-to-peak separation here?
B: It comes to 2.5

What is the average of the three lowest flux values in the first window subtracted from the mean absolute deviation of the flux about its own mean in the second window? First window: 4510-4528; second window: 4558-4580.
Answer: -13.3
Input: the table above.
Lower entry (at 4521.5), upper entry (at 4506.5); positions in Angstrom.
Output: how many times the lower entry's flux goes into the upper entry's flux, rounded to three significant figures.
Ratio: 1.29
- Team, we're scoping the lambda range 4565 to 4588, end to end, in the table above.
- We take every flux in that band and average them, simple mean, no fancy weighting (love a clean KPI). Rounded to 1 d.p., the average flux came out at 16.7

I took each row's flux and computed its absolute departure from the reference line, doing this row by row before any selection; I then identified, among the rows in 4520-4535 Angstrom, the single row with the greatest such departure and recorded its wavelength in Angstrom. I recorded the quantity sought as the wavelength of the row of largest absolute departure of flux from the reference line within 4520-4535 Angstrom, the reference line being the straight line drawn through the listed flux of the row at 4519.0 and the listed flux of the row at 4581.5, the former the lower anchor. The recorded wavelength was 4524.0 Angstrom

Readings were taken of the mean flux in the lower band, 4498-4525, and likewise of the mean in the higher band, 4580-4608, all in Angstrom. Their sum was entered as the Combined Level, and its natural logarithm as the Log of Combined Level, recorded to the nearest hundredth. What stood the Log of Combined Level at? 3.47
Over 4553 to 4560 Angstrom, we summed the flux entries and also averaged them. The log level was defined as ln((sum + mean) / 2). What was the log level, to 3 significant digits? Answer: 3.49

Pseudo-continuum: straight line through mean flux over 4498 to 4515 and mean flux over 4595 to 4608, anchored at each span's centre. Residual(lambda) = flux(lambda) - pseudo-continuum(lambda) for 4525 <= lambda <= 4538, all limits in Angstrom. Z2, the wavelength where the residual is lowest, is 4536.5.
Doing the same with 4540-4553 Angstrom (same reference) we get 4541.5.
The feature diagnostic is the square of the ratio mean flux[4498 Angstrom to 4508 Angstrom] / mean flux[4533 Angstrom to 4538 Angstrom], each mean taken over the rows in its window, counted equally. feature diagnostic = 1.22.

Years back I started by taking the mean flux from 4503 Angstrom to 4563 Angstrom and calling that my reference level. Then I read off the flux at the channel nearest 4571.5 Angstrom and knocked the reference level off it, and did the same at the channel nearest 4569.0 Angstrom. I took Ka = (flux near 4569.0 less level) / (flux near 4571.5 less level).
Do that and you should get 1.5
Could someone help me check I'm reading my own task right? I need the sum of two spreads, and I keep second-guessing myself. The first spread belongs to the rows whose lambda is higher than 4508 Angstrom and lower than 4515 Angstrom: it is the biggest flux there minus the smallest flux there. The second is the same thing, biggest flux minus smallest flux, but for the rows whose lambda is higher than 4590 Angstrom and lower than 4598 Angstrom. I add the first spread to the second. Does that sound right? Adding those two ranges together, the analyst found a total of 2.7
